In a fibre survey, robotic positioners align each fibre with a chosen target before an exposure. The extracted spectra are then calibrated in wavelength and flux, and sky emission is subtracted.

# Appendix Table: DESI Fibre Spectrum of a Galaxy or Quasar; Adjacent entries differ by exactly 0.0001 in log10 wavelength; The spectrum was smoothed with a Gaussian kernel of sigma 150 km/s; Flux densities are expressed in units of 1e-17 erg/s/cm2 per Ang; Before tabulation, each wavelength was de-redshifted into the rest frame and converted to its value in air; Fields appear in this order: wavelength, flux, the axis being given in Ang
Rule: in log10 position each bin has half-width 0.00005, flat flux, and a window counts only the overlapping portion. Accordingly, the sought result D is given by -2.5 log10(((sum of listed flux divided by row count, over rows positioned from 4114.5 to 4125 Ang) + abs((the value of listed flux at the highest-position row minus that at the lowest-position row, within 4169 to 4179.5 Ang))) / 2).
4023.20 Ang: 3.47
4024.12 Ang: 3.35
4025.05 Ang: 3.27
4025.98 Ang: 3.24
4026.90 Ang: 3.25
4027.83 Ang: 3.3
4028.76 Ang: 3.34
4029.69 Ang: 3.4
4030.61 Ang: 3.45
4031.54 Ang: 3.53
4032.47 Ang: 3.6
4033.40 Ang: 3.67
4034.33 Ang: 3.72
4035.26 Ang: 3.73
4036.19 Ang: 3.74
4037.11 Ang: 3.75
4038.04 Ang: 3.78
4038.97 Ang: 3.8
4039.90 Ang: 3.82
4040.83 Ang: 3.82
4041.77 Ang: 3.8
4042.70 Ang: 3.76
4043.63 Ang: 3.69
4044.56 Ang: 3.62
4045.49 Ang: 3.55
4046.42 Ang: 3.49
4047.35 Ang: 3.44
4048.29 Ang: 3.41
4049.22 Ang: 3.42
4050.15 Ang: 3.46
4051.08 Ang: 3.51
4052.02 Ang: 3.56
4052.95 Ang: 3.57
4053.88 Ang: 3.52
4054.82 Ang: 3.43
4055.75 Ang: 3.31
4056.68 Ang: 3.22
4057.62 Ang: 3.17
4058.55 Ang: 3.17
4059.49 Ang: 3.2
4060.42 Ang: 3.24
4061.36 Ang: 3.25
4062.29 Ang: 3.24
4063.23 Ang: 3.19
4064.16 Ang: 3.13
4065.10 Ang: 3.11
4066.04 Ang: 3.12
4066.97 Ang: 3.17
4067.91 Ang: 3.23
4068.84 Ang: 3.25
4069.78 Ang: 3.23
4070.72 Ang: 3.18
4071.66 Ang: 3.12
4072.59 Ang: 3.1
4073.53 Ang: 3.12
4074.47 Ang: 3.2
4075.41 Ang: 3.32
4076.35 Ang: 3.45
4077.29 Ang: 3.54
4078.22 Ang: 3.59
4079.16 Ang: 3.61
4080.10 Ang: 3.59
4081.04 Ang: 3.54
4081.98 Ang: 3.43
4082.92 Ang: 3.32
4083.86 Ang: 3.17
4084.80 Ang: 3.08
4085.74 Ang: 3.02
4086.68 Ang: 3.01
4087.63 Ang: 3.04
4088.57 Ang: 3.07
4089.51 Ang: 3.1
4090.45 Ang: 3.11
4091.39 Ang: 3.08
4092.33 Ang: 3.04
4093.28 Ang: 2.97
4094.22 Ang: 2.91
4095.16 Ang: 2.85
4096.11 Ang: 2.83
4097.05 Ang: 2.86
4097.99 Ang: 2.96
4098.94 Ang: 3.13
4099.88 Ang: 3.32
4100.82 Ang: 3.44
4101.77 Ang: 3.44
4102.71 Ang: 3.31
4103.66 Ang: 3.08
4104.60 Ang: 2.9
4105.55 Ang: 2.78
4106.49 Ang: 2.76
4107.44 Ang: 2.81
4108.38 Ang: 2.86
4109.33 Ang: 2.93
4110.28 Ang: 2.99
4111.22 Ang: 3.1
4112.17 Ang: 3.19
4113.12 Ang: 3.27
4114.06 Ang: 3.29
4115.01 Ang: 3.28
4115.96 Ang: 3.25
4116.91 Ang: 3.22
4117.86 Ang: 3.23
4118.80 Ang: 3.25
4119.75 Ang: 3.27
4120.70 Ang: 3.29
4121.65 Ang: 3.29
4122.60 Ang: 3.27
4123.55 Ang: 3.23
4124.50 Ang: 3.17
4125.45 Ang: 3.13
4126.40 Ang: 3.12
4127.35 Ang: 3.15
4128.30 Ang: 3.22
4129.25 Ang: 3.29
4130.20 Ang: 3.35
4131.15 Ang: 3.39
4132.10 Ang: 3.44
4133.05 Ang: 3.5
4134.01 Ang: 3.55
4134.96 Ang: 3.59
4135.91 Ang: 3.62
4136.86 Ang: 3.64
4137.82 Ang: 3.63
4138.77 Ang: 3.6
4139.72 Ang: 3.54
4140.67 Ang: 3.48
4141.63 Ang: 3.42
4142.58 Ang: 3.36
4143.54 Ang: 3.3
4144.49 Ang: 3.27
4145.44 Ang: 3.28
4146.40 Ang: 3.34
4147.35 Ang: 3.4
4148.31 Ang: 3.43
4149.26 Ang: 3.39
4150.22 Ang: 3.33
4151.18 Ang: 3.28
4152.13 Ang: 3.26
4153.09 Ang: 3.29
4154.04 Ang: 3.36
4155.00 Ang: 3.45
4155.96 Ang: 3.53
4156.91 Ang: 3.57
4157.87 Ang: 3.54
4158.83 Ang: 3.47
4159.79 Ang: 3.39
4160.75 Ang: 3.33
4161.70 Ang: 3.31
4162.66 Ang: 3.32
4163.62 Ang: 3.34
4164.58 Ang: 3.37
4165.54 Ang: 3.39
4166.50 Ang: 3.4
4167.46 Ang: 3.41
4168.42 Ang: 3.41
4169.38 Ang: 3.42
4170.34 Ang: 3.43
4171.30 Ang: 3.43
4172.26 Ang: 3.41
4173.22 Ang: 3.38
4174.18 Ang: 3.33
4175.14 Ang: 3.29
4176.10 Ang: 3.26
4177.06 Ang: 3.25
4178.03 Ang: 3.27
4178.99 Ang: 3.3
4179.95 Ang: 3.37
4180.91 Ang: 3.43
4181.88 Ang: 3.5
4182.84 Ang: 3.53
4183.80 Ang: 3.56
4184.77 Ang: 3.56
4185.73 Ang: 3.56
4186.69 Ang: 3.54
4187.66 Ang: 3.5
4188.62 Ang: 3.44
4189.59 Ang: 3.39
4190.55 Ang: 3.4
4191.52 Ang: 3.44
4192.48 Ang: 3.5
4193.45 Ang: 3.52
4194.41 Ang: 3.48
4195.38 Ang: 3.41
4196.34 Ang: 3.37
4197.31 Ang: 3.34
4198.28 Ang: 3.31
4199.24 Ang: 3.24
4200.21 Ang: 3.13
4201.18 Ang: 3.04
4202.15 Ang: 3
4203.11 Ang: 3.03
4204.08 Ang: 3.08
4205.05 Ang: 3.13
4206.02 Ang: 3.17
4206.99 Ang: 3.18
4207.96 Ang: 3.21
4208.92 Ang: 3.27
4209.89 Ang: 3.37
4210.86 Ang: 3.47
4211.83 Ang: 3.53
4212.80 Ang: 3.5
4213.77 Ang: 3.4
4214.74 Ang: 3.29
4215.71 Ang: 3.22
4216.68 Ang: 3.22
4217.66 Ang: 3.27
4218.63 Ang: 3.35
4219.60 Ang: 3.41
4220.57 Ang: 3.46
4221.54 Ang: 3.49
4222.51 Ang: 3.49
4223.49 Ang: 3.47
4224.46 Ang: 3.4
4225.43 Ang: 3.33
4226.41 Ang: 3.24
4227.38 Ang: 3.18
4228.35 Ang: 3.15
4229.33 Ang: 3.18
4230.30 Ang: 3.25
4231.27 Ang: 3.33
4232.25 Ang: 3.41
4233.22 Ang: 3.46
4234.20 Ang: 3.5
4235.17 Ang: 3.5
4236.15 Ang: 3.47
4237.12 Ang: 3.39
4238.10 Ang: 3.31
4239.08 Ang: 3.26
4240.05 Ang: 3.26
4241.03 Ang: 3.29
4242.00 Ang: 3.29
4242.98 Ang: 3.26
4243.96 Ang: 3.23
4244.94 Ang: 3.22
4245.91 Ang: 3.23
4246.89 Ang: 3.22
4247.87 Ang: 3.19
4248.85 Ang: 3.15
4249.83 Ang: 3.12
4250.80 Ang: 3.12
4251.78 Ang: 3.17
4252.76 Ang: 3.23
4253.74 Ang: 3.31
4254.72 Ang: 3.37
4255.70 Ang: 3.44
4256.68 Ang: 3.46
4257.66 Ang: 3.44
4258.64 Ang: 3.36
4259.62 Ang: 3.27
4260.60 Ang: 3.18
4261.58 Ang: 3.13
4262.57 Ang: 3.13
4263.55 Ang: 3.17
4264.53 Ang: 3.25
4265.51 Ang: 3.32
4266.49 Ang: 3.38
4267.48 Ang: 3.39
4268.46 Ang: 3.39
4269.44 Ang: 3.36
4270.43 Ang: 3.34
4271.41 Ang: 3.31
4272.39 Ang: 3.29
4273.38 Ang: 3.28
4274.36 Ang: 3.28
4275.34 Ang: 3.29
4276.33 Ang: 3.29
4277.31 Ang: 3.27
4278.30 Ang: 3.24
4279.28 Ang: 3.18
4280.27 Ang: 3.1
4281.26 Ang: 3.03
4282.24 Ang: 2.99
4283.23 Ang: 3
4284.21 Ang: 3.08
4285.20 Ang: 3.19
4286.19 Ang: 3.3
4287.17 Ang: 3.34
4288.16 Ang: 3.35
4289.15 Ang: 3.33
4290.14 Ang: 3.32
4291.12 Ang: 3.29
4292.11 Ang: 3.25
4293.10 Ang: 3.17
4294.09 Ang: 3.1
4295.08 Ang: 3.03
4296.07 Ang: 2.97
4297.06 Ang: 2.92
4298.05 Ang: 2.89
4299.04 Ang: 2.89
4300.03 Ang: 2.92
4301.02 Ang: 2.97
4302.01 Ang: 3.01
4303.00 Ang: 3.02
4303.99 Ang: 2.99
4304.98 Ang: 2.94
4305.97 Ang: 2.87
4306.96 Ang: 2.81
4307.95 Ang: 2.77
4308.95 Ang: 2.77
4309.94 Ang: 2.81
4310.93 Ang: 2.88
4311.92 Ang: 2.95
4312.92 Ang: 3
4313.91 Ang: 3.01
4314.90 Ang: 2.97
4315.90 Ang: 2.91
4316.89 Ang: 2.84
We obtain -0.566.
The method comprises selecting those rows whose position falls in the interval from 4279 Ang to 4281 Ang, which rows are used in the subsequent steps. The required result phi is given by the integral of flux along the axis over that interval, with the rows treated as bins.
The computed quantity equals 6.2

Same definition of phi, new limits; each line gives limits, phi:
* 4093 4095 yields 5.9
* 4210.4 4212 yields 5.6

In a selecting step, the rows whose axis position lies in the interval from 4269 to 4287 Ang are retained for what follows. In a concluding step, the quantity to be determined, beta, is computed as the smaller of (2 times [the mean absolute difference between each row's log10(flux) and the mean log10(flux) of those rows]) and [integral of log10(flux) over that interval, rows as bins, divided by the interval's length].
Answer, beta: 0.028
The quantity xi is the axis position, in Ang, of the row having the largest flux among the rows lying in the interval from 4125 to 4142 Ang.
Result 4136.86 Ang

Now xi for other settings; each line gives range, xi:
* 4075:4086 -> 4079.16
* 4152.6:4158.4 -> 4156.91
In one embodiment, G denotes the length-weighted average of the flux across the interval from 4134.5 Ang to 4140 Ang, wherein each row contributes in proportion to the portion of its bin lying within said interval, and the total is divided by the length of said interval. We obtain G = 3.61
